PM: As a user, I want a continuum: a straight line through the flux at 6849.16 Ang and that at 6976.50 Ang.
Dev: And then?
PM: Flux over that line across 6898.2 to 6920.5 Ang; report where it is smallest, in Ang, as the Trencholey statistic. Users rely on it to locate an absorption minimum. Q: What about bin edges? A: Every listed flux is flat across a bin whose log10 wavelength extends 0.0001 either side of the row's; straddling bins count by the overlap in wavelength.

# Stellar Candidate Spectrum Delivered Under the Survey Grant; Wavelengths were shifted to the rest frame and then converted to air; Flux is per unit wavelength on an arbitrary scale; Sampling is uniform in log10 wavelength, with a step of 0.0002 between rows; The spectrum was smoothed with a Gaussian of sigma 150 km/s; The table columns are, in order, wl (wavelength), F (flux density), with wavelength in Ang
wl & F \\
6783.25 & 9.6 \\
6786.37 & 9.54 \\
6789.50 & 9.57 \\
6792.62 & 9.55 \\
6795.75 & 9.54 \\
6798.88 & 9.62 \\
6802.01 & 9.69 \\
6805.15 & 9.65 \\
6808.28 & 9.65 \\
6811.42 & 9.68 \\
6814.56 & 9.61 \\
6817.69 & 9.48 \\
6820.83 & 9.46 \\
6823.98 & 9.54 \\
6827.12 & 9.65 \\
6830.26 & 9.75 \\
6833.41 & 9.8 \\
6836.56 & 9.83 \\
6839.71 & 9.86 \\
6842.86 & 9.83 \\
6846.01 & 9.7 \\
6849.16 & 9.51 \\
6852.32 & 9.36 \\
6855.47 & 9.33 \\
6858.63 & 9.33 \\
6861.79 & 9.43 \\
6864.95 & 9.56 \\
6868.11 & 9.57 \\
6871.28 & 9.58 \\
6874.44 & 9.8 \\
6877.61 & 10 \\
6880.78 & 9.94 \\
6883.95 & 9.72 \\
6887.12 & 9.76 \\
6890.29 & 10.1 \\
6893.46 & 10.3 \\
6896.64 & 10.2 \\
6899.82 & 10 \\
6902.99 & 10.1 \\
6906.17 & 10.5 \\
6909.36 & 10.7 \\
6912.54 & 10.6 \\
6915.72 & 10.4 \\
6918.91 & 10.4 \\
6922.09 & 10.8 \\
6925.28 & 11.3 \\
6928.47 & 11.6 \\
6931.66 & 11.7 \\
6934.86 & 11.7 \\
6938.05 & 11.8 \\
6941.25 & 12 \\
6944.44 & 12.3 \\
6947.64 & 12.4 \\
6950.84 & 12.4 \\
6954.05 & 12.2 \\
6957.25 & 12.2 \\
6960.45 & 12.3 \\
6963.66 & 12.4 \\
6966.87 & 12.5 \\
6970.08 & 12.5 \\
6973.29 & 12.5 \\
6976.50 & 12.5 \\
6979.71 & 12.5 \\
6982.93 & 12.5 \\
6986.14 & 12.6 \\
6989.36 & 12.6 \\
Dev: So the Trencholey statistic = 6918.91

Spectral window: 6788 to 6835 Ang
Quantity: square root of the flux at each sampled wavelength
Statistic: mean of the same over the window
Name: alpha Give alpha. 3.10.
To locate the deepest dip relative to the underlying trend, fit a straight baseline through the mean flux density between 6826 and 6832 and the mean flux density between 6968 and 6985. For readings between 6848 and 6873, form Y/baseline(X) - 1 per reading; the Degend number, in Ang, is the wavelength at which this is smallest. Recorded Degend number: 6858.63 Ang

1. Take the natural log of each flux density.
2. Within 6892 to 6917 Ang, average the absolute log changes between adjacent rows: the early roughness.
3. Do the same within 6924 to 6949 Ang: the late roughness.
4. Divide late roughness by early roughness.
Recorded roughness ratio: 0.74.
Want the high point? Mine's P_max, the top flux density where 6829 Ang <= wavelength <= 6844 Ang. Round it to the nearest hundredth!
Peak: 9.86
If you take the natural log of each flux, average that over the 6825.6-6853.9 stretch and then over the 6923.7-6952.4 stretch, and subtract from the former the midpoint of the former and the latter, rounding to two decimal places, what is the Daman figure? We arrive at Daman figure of -0.10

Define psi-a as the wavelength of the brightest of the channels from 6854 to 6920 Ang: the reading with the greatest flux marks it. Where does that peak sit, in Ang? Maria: 6909.36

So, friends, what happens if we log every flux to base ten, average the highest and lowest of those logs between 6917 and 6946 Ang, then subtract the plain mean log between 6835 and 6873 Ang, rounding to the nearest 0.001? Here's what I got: 0.072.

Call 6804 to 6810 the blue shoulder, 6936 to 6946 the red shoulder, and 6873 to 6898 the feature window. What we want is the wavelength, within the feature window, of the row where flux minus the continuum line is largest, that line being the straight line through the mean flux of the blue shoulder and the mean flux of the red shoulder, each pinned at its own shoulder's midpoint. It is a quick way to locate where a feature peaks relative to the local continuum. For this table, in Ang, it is 6893.46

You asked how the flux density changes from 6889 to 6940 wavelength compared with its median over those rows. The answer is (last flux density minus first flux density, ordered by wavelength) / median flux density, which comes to 0.16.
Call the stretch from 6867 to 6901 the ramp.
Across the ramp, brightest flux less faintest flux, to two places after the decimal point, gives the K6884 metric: 0.73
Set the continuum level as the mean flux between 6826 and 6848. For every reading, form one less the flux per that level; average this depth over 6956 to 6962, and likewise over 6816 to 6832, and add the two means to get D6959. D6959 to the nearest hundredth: -0.23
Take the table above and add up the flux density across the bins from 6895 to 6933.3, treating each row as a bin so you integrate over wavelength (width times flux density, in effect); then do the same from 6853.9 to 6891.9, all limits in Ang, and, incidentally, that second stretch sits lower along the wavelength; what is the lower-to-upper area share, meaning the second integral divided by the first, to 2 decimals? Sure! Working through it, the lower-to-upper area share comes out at 0.90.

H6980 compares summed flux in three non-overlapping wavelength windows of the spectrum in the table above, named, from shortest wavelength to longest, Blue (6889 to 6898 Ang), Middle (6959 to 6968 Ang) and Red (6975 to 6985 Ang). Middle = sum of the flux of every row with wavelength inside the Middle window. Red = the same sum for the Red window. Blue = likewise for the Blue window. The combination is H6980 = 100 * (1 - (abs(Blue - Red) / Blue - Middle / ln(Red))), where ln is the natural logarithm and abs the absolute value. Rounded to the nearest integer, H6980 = 1104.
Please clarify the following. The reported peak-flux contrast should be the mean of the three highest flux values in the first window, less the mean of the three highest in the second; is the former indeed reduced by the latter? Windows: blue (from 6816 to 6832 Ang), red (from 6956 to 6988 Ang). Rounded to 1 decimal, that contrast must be -2.9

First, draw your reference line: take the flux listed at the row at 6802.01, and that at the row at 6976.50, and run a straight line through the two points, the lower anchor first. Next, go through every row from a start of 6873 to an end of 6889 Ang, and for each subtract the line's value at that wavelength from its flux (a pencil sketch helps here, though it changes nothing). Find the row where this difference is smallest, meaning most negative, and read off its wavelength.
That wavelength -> 6887.12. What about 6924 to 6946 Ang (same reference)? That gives 6925.28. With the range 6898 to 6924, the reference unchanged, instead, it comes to 6899.82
